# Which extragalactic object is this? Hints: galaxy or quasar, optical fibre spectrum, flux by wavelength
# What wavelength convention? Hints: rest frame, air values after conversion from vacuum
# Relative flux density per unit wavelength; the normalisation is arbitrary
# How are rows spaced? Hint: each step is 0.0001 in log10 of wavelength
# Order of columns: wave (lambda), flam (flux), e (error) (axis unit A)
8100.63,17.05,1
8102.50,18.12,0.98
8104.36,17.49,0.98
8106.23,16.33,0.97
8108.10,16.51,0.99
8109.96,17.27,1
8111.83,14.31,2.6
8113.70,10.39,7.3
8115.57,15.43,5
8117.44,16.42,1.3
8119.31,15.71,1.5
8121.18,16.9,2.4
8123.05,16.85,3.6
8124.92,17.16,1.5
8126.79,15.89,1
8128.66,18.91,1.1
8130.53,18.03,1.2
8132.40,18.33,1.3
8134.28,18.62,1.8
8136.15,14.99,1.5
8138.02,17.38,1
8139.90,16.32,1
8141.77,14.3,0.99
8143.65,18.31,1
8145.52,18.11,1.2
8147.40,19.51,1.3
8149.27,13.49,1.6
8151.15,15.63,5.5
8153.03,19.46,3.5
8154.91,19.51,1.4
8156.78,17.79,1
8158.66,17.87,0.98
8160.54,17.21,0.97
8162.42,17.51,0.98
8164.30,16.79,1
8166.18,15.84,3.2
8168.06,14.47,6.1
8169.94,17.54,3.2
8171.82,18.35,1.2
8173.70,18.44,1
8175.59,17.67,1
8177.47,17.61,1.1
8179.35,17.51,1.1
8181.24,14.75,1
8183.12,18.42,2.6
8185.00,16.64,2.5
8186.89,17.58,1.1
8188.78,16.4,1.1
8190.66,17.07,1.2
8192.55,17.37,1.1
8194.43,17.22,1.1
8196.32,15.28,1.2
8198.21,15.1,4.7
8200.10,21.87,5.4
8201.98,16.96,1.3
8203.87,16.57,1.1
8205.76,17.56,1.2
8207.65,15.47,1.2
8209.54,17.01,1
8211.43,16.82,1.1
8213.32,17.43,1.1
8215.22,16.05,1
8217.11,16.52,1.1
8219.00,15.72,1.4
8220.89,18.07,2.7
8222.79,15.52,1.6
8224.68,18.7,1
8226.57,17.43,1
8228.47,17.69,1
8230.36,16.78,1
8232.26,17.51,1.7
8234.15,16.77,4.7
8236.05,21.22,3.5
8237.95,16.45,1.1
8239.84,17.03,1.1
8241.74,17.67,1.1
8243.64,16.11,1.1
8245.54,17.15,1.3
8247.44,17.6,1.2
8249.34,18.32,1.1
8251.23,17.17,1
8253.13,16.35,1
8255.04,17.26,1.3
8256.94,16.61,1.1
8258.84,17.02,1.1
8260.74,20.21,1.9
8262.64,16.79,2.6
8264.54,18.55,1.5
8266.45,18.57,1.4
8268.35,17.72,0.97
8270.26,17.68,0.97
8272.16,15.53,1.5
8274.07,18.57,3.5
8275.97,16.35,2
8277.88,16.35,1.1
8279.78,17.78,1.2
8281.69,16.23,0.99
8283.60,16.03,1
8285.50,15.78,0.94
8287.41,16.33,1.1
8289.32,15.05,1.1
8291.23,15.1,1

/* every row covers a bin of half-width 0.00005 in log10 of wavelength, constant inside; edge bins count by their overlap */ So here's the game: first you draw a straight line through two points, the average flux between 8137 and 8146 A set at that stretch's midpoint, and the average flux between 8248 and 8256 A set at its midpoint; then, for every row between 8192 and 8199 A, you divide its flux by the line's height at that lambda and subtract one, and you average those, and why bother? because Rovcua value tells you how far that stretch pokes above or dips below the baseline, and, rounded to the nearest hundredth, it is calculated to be -0.05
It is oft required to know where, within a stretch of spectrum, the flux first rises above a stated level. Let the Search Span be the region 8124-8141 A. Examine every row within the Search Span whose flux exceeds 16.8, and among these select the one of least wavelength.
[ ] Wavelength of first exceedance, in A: 8124.92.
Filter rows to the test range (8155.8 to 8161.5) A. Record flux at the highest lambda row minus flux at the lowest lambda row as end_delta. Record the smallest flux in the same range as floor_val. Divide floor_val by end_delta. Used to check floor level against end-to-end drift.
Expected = -30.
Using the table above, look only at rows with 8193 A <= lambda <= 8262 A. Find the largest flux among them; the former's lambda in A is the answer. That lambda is 8200.10 A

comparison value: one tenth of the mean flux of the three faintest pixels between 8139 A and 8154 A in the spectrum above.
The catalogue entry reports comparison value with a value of 1.45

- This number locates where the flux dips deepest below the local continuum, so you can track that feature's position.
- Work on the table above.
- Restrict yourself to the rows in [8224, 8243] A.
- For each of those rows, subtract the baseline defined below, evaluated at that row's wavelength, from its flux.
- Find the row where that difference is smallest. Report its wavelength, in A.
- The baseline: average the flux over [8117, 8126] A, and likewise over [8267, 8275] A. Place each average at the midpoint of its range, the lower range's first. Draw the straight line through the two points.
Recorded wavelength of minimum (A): 8237.95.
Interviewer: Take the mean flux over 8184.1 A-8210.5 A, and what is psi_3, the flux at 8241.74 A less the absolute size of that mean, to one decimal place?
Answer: 0.7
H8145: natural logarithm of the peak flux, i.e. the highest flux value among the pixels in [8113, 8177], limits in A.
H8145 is 2.971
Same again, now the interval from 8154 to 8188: 2.971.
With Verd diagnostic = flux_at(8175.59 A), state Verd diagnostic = 17.67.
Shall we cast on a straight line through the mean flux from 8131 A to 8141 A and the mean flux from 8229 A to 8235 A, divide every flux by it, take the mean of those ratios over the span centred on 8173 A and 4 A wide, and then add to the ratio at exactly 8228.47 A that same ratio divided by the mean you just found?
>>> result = 2.00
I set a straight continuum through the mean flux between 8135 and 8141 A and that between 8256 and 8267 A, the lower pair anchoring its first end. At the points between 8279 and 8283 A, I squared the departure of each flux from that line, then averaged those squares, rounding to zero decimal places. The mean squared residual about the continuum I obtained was 2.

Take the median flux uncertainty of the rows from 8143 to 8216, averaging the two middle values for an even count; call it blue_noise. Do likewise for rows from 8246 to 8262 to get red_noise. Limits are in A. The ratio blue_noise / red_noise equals 1.00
